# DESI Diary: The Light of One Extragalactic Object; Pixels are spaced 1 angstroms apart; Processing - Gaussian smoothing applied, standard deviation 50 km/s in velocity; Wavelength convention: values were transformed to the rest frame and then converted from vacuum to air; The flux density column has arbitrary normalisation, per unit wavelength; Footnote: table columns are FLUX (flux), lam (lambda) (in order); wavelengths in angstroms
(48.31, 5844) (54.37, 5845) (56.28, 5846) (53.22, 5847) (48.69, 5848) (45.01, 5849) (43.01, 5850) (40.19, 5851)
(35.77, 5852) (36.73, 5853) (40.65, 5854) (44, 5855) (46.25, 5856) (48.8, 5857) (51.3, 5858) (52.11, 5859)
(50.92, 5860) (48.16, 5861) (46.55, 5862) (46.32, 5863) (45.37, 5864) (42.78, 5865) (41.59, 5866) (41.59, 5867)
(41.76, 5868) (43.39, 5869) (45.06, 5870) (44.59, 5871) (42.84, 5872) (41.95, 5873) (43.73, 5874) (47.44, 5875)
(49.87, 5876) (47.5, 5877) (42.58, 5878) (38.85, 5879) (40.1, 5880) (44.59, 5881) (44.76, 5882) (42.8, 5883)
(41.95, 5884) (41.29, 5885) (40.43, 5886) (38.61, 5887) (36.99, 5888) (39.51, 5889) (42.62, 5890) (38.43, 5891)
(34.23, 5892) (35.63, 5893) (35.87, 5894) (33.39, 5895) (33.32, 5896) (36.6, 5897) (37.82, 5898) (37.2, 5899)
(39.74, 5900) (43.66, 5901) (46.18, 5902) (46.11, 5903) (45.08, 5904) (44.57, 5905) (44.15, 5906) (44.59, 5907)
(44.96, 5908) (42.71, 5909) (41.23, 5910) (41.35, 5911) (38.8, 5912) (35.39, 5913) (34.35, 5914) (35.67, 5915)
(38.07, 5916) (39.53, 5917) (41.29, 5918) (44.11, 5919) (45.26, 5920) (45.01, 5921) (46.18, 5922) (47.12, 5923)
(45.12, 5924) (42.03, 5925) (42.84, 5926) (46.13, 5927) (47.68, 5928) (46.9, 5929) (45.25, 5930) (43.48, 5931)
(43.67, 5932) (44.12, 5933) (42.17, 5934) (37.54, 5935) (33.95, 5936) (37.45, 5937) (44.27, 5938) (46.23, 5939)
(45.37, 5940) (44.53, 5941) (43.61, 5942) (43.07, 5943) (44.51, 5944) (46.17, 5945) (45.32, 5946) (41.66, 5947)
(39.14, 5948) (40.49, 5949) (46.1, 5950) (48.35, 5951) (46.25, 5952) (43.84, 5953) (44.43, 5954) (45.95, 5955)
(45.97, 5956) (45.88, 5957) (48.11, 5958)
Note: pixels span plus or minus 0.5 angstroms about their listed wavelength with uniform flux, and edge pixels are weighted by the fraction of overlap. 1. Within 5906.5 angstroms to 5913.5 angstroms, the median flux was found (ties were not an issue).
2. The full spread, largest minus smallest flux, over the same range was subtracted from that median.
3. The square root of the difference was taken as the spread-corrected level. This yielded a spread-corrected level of 5.6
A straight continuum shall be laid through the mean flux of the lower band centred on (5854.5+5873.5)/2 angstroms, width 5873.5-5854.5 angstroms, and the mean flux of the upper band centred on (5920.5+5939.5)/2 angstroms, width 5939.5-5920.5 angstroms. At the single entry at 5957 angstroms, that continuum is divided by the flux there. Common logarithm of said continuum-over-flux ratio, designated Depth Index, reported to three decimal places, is -0.031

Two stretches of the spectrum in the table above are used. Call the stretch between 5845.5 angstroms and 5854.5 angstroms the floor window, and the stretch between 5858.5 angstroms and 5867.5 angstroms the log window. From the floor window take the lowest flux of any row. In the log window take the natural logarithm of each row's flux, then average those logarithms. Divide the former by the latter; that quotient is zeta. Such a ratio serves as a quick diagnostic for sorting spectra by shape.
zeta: 9.3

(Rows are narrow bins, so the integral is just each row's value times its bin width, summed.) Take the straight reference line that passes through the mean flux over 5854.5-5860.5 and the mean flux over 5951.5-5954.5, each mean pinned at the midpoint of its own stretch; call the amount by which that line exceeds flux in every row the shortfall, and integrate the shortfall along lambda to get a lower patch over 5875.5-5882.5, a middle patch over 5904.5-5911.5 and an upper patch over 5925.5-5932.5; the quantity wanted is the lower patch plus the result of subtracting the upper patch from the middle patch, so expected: 46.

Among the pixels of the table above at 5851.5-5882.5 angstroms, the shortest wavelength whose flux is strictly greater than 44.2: 5856 angstroms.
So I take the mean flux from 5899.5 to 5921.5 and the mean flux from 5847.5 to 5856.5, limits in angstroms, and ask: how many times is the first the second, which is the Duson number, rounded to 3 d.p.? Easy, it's 0.992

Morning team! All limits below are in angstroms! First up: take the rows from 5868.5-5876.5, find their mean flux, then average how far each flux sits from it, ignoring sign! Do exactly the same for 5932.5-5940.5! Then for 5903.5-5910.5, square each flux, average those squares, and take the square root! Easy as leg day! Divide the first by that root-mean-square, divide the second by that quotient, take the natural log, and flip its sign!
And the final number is -4.5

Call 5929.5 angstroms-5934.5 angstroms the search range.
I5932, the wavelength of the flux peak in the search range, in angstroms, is 5930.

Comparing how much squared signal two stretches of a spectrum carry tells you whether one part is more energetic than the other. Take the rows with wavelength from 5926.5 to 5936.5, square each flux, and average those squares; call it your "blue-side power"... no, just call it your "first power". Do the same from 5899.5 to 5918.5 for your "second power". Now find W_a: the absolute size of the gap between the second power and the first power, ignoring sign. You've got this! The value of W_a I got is 143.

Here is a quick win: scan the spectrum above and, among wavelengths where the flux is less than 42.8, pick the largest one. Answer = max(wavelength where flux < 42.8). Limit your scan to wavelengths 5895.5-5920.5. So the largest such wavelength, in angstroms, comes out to 5918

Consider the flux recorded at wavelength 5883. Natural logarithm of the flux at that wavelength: 3.76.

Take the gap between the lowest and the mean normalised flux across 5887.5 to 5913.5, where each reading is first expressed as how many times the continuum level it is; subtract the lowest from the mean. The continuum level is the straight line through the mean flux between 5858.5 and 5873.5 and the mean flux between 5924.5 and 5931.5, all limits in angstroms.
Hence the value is 0.149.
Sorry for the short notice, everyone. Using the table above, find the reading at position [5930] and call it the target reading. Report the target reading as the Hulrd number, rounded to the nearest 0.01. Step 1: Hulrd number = 45.25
